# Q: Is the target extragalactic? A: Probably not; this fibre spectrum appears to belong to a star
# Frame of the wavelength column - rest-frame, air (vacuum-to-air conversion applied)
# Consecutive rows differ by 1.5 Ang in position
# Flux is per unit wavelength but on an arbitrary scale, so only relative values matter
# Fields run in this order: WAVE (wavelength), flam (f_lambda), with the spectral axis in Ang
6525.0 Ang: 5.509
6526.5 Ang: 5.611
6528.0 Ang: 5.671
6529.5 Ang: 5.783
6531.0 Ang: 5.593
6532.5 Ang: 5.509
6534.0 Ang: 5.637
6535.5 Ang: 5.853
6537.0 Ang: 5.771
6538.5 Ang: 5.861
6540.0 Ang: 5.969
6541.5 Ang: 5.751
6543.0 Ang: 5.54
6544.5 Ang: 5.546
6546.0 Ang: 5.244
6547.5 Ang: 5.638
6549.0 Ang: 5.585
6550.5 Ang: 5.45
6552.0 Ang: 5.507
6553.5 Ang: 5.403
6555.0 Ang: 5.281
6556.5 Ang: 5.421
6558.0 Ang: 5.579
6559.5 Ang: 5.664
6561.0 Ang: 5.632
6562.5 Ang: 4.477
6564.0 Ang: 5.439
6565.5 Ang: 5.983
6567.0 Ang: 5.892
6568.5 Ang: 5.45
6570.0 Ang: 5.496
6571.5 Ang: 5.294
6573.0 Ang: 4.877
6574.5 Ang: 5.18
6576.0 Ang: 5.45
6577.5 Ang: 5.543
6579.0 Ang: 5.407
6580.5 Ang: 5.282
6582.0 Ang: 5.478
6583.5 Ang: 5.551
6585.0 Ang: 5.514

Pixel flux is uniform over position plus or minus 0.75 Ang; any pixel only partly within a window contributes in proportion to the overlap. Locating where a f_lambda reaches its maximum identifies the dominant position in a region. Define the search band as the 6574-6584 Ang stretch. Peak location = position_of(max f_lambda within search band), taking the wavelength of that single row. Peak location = 6583.5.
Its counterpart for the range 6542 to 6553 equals 6547.5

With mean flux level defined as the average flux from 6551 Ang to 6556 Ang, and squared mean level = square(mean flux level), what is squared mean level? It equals 29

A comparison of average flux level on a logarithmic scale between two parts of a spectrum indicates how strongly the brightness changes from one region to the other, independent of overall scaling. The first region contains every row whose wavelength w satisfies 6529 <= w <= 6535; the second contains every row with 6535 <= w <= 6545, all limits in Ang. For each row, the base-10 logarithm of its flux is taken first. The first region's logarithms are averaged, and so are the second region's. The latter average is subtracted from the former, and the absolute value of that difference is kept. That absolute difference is 0.0095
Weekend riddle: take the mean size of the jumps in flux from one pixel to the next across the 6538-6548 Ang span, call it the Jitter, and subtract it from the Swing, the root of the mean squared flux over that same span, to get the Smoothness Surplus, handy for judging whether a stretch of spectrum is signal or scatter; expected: 5.45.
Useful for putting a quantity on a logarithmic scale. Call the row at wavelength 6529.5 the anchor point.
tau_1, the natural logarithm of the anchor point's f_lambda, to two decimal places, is 1.75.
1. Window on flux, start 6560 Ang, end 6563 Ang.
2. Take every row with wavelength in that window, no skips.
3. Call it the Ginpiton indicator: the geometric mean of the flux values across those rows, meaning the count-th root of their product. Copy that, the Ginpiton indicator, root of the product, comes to 5.0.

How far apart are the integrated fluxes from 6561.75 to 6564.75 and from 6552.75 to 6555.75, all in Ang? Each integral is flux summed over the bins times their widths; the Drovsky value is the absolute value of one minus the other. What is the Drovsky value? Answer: 1.2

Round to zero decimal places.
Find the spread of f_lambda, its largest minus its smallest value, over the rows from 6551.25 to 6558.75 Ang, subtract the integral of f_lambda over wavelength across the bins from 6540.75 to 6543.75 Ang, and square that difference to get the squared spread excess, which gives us 277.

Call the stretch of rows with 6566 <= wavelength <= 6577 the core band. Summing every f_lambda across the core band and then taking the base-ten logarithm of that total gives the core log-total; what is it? 1.58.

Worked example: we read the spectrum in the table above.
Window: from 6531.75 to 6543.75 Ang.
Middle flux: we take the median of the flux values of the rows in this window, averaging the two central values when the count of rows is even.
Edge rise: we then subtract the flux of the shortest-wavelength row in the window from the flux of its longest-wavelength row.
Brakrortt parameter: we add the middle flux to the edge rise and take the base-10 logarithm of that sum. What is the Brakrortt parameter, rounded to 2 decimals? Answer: 0.76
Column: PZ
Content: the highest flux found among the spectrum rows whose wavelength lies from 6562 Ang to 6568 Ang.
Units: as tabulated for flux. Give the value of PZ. 5.983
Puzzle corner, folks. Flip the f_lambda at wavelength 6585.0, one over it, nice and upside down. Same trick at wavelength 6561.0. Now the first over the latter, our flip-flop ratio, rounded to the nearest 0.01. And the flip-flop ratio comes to 1.02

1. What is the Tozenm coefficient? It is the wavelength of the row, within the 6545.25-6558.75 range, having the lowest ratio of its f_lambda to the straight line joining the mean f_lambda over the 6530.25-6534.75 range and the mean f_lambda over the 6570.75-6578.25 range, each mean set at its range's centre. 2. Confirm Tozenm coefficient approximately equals 6546.0 Ang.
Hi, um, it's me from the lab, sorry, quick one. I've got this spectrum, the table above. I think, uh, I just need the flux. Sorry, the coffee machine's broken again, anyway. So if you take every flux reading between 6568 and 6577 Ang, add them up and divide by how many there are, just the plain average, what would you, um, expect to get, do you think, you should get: 5.29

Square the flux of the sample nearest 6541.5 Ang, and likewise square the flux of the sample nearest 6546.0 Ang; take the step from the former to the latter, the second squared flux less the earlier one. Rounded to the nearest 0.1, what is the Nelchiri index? -5.6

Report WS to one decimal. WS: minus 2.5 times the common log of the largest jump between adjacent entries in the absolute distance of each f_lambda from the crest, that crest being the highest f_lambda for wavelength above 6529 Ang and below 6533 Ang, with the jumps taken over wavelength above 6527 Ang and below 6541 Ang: 1.8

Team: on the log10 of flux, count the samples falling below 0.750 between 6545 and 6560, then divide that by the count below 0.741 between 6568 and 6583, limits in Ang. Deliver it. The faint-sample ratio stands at 0.89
